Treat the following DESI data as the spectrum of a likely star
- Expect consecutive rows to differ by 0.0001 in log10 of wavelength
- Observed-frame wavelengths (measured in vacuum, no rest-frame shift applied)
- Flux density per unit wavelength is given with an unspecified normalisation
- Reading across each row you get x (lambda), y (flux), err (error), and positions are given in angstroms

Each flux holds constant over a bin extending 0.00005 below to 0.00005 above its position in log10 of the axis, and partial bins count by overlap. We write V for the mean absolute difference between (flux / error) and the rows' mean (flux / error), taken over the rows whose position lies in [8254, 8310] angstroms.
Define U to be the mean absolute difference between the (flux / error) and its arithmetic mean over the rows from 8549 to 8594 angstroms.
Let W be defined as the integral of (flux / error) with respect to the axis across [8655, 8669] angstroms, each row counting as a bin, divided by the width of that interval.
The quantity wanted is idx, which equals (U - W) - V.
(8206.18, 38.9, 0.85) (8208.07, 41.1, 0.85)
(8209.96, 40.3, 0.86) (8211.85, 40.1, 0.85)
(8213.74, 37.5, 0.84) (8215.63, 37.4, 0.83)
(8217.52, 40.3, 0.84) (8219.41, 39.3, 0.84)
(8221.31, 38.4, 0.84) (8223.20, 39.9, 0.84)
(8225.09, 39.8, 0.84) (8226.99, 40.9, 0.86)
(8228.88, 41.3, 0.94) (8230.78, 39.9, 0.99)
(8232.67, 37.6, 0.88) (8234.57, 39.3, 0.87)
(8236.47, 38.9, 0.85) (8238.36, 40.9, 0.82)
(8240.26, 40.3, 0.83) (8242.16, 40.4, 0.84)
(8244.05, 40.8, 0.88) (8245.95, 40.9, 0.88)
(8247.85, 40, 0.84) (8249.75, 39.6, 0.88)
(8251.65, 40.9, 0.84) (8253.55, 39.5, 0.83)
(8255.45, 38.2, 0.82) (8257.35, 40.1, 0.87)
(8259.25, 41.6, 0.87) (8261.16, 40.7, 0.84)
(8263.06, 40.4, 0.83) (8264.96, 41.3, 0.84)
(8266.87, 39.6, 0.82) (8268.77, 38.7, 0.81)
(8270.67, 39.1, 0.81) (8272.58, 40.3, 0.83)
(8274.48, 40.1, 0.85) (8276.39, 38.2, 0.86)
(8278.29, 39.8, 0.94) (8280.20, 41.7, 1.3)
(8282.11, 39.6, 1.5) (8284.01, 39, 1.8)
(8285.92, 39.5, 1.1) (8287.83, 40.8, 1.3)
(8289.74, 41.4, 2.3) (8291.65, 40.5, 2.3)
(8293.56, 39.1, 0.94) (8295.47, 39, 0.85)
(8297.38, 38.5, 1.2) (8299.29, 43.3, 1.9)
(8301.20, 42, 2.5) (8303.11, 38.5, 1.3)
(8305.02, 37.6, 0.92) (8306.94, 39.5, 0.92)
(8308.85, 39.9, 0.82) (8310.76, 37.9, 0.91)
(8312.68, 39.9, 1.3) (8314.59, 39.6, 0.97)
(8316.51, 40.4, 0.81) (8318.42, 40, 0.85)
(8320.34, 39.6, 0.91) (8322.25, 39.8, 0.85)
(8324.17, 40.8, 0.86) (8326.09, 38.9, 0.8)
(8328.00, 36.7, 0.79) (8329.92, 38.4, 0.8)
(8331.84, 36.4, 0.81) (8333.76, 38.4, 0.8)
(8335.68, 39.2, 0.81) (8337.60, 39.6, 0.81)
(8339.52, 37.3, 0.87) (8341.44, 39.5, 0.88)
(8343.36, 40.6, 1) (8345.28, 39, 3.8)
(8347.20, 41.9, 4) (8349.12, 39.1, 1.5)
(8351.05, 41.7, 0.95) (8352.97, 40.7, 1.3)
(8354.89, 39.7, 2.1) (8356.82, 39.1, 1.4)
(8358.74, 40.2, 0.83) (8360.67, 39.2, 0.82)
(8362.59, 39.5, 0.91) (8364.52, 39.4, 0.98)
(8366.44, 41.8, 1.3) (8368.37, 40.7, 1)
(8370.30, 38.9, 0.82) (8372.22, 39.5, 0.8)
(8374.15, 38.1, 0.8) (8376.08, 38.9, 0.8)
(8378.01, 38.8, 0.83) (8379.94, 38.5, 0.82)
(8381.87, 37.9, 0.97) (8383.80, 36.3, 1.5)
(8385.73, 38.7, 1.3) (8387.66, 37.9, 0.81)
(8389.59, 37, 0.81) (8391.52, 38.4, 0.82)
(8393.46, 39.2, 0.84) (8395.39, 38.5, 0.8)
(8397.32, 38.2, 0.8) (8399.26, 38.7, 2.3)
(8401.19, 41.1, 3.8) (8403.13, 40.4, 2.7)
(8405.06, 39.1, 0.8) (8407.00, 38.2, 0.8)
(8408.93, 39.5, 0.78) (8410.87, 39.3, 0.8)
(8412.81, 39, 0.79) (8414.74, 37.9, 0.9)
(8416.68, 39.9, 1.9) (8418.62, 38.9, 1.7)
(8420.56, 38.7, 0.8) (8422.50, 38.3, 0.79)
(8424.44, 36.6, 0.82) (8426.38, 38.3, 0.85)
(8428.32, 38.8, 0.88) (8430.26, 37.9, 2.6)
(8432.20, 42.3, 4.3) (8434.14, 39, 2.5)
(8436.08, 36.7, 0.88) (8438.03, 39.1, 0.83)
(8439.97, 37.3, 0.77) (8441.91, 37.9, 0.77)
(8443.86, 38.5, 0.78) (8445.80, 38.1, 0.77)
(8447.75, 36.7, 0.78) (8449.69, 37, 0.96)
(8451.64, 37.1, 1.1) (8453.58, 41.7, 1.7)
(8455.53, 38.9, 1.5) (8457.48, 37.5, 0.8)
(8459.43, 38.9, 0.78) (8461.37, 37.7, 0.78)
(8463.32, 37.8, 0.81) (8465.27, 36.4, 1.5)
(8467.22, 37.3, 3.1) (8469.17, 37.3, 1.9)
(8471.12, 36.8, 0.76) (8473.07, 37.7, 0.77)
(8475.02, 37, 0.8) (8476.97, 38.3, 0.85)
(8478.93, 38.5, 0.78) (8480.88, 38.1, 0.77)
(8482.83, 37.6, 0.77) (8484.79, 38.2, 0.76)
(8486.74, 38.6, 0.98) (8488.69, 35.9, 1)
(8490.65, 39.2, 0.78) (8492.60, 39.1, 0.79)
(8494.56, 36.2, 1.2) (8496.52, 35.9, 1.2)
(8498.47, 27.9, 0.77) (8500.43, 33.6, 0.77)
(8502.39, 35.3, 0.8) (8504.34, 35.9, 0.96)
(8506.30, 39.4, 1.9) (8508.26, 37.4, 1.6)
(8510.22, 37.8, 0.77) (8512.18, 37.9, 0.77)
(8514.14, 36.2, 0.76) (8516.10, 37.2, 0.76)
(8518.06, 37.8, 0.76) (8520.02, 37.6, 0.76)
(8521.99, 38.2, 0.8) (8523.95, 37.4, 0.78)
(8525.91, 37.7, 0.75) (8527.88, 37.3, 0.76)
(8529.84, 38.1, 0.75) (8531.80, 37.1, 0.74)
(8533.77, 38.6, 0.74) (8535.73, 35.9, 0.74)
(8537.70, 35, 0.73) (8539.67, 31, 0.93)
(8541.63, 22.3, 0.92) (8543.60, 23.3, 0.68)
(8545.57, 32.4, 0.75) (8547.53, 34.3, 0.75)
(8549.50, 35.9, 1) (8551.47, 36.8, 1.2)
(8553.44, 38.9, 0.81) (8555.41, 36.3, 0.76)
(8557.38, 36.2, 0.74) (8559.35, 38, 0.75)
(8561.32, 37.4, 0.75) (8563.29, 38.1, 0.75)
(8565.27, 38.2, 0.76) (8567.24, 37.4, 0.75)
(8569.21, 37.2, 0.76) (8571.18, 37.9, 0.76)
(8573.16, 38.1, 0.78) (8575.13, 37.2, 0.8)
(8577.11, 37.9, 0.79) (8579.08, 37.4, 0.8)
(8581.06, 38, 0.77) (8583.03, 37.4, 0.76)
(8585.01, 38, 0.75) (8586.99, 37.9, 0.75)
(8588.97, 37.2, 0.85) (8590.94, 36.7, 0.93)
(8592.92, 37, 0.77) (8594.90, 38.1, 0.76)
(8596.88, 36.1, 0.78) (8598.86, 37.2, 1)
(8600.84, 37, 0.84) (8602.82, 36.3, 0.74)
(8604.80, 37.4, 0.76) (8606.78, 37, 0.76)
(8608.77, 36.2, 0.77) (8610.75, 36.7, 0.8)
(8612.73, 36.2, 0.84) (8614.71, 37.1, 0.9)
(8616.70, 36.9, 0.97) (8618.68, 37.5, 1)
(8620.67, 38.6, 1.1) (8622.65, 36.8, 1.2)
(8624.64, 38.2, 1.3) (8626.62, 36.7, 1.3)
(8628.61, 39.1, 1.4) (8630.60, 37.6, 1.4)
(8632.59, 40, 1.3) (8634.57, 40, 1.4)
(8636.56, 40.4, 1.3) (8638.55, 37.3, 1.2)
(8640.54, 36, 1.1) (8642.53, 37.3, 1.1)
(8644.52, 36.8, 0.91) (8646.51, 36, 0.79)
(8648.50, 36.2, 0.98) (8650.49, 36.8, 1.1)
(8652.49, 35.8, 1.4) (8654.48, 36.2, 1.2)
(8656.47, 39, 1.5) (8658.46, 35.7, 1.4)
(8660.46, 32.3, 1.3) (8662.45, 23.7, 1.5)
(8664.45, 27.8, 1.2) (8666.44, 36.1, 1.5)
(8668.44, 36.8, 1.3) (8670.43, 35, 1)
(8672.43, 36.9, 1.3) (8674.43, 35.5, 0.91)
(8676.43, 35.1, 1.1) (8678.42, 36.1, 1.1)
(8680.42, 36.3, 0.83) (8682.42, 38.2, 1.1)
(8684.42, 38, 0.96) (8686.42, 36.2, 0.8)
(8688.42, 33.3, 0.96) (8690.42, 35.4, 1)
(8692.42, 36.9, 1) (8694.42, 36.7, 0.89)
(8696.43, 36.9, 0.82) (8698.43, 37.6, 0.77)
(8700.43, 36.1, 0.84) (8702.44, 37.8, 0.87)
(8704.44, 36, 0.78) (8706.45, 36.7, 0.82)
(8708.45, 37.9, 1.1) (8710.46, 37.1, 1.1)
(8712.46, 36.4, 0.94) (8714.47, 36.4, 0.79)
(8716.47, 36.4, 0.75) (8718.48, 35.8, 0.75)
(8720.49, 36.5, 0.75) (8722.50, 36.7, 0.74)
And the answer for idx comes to -30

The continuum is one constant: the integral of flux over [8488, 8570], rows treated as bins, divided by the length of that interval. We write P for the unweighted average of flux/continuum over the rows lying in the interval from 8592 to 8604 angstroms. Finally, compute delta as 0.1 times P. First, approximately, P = 1.03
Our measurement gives 0.103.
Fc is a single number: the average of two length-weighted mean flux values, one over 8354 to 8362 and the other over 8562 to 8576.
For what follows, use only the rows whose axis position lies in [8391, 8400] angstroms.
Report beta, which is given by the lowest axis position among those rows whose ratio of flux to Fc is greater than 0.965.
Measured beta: 8391.52 angstroms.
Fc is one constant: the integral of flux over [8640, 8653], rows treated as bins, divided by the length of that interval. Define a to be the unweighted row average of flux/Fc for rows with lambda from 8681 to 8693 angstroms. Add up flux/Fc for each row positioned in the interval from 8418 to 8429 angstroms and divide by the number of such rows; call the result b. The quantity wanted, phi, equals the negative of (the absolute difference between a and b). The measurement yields -0.053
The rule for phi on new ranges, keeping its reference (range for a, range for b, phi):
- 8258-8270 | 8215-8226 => -0.033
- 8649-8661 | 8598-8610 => -0.024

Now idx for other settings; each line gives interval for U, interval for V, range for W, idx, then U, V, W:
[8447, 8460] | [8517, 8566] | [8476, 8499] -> -40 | 8.6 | 6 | 43.0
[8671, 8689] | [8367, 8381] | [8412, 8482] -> -36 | 4.6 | 2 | 38.8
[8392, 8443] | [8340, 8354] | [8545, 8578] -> -45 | 13.3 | 12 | 46.7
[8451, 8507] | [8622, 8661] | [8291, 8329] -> -33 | 9.6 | 4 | 39.3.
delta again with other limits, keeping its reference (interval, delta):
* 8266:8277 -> 0.109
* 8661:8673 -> 0.091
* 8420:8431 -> 0.106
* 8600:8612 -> 0.102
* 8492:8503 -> 0.096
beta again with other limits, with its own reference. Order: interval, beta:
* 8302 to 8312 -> 8303.11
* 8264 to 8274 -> 8264.96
